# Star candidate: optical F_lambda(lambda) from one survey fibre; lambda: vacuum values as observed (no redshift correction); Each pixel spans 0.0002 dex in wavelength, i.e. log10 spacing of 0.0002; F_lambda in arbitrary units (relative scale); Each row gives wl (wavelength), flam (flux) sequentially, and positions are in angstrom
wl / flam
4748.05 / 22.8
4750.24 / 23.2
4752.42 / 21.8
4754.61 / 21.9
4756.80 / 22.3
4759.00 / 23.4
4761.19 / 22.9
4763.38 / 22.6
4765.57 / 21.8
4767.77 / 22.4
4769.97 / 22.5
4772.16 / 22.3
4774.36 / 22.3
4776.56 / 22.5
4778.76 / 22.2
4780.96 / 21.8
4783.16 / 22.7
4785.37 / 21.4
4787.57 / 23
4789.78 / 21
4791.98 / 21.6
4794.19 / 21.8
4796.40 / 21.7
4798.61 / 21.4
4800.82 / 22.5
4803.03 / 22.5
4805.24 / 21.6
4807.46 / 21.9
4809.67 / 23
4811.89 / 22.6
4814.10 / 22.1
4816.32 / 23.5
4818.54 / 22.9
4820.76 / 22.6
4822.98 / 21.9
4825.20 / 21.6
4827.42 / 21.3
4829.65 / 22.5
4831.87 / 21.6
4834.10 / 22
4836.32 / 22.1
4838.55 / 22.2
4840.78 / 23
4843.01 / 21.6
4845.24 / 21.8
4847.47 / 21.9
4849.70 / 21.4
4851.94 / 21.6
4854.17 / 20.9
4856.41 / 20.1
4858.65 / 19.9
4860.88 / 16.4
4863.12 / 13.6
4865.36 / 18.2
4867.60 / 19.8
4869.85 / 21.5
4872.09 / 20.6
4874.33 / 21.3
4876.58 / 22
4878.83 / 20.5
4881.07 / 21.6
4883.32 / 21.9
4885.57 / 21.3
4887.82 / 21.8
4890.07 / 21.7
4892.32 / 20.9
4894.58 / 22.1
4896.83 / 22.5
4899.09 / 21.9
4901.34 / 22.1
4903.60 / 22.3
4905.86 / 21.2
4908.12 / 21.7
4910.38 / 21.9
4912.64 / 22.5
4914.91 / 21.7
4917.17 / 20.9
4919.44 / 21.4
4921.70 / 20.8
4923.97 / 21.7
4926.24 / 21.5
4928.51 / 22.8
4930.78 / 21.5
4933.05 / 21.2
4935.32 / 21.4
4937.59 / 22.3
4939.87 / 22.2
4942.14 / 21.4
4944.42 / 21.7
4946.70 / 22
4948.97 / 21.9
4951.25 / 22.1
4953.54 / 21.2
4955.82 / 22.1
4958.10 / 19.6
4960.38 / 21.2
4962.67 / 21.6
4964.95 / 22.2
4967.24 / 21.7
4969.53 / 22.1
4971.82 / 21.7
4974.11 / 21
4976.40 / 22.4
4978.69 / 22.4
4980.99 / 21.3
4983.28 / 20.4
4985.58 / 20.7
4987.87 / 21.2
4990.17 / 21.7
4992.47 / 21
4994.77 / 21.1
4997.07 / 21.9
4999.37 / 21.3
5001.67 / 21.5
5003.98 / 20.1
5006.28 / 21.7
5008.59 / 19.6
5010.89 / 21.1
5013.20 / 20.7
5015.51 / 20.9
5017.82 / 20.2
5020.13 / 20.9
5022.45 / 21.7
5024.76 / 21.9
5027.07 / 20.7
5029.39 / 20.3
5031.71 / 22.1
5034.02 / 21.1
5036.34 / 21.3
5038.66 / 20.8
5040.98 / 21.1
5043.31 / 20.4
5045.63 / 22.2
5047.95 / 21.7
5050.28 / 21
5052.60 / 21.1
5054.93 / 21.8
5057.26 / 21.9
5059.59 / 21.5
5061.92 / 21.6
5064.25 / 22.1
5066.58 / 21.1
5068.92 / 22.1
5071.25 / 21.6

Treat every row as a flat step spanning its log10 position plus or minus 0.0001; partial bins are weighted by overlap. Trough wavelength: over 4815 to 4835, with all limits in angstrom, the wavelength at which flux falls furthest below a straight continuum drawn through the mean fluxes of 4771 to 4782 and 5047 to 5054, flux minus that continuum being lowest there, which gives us 4827.42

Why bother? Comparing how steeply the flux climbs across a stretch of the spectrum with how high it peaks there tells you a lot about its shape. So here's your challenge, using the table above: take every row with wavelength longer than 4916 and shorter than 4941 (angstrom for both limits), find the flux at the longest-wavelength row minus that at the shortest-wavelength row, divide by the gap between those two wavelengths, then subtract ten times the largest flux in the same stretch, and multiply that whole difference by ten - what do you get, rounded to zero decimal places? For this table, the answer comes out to -2279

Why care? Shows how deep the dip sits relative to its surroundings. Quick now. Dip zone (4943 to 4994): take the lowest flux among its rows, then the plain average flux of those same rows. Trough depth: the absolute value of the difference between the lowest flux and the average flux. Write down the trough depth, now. 1.9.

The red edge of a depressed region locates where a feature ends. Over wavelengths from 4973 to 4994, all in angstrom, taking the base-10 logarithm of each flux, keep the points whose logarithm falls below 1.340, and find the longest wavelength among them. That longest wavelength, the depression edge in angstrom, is 4992.47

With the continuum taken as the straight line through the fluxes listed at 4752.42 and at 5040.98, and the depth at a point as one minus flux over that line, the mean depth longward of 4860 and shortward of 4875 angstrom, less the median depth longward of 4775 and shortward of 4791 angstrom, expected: 0.15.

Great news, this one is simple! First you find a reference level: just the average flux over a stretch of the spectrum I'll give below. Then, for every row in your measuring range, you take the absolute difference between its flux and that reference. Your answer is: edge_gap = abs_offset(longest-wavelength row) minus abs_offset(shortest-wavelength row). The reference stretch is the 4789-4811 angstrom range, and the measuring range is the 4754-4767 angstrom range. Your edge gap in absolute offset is 0.1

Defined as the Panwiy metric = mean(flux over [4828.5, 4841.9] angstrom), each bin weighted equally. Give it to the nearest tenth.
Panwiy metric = 22.2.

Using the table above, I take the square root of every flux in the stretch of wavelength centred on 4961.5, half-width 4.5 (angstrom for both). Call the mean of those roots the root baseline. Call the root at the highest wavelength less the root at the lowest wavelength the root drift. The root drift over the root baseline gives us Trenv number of 0.062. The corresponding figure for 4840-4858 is -0.067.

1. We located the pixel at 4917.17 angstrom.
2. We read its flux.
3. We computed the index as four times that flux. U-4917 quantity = 84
